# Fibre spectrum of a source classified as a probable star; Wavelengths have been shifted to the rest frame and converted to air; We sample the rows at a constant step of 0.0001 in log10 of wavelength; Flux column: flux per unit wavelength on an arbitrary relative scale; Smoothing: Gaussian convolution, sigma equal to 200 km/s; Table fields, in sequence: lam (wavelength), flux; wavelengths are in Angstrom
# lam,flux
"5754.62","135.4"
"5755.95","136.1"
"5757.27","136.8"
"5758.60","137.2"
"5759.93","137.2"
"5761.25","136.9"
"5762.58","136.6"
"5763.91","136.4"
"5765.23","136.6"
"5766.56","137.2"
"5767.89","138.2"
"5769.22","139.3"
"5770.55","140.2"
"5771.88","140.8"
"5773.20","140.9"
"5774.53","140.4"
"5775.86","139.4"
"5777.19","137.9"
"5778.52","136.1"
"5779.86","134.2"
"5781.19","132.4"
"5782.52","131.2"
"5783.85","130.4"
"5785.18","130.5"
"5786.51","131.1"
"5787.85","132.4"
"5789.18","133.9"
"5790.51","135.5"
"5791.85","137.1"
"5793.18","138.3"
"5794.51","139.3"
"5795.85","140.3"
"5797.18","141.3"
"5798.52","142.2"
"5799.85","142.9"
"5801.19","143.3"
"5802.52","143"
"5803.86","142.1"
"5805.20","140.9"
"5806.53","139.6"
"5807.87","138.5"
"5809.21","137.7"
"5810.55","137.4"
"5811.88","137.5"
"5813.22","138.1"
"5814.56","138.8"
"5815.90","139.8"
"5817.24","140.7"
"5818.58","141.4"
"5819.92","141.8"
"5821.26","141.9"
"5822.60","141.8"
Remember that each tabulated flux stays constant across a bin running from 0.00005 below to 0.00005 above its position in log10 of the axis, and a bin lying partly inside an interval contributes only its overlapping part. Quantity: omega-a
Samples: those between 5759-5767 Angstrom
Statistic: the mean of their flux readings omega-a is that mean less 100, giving 36.8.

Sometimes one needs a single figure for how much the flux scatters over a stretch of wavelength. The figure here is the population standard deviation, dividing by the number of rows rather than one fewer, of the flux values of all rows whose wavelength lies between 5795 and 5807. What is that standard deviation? 1.2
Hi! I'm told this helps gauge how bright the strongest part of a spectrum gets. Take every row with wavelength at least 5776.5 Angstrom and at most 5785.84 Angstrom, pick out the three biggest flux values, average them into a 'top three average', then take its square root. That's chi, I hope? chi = 11.7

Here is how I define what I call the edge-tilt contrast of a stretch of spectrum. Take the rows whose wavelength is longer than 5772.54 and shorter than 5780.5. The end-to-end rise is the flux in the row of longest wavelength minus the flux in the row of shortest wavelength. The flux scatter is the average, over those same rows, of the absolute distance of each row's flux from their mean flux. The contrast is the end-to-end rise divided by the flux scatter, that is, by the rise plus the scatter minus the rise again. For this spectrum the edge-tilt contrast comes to -3.2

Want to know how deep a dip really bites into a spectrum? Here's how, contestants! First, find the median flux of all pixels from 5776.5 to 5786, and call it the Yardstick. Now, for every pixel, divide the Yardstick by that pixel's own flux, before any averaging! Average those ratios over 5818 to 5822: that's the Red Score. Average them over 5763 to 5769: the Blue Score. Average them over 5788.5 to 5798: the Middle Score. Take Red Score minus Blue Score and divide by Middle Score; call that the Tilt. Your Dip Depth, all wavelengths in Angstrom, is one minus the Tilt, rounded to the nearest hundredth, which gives 1.03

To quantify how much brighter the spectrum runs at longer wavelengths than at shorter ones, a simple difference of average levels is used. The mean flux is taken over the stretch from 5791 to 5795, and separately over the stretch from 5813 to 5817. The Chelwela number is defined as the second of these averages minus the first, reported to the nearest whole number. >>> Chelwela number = 1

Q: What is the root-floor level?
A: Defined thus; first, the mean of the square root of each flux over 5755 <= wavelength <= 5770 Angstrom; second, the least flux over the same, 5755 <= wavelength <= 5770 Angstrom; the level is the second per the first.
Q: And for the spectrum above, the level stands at 11.6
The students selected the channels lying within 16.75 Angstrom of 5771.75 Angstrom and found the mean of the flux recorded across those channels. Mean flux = 136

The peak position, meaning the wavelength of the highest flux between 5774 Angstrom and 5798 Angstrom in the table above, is 5797.18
